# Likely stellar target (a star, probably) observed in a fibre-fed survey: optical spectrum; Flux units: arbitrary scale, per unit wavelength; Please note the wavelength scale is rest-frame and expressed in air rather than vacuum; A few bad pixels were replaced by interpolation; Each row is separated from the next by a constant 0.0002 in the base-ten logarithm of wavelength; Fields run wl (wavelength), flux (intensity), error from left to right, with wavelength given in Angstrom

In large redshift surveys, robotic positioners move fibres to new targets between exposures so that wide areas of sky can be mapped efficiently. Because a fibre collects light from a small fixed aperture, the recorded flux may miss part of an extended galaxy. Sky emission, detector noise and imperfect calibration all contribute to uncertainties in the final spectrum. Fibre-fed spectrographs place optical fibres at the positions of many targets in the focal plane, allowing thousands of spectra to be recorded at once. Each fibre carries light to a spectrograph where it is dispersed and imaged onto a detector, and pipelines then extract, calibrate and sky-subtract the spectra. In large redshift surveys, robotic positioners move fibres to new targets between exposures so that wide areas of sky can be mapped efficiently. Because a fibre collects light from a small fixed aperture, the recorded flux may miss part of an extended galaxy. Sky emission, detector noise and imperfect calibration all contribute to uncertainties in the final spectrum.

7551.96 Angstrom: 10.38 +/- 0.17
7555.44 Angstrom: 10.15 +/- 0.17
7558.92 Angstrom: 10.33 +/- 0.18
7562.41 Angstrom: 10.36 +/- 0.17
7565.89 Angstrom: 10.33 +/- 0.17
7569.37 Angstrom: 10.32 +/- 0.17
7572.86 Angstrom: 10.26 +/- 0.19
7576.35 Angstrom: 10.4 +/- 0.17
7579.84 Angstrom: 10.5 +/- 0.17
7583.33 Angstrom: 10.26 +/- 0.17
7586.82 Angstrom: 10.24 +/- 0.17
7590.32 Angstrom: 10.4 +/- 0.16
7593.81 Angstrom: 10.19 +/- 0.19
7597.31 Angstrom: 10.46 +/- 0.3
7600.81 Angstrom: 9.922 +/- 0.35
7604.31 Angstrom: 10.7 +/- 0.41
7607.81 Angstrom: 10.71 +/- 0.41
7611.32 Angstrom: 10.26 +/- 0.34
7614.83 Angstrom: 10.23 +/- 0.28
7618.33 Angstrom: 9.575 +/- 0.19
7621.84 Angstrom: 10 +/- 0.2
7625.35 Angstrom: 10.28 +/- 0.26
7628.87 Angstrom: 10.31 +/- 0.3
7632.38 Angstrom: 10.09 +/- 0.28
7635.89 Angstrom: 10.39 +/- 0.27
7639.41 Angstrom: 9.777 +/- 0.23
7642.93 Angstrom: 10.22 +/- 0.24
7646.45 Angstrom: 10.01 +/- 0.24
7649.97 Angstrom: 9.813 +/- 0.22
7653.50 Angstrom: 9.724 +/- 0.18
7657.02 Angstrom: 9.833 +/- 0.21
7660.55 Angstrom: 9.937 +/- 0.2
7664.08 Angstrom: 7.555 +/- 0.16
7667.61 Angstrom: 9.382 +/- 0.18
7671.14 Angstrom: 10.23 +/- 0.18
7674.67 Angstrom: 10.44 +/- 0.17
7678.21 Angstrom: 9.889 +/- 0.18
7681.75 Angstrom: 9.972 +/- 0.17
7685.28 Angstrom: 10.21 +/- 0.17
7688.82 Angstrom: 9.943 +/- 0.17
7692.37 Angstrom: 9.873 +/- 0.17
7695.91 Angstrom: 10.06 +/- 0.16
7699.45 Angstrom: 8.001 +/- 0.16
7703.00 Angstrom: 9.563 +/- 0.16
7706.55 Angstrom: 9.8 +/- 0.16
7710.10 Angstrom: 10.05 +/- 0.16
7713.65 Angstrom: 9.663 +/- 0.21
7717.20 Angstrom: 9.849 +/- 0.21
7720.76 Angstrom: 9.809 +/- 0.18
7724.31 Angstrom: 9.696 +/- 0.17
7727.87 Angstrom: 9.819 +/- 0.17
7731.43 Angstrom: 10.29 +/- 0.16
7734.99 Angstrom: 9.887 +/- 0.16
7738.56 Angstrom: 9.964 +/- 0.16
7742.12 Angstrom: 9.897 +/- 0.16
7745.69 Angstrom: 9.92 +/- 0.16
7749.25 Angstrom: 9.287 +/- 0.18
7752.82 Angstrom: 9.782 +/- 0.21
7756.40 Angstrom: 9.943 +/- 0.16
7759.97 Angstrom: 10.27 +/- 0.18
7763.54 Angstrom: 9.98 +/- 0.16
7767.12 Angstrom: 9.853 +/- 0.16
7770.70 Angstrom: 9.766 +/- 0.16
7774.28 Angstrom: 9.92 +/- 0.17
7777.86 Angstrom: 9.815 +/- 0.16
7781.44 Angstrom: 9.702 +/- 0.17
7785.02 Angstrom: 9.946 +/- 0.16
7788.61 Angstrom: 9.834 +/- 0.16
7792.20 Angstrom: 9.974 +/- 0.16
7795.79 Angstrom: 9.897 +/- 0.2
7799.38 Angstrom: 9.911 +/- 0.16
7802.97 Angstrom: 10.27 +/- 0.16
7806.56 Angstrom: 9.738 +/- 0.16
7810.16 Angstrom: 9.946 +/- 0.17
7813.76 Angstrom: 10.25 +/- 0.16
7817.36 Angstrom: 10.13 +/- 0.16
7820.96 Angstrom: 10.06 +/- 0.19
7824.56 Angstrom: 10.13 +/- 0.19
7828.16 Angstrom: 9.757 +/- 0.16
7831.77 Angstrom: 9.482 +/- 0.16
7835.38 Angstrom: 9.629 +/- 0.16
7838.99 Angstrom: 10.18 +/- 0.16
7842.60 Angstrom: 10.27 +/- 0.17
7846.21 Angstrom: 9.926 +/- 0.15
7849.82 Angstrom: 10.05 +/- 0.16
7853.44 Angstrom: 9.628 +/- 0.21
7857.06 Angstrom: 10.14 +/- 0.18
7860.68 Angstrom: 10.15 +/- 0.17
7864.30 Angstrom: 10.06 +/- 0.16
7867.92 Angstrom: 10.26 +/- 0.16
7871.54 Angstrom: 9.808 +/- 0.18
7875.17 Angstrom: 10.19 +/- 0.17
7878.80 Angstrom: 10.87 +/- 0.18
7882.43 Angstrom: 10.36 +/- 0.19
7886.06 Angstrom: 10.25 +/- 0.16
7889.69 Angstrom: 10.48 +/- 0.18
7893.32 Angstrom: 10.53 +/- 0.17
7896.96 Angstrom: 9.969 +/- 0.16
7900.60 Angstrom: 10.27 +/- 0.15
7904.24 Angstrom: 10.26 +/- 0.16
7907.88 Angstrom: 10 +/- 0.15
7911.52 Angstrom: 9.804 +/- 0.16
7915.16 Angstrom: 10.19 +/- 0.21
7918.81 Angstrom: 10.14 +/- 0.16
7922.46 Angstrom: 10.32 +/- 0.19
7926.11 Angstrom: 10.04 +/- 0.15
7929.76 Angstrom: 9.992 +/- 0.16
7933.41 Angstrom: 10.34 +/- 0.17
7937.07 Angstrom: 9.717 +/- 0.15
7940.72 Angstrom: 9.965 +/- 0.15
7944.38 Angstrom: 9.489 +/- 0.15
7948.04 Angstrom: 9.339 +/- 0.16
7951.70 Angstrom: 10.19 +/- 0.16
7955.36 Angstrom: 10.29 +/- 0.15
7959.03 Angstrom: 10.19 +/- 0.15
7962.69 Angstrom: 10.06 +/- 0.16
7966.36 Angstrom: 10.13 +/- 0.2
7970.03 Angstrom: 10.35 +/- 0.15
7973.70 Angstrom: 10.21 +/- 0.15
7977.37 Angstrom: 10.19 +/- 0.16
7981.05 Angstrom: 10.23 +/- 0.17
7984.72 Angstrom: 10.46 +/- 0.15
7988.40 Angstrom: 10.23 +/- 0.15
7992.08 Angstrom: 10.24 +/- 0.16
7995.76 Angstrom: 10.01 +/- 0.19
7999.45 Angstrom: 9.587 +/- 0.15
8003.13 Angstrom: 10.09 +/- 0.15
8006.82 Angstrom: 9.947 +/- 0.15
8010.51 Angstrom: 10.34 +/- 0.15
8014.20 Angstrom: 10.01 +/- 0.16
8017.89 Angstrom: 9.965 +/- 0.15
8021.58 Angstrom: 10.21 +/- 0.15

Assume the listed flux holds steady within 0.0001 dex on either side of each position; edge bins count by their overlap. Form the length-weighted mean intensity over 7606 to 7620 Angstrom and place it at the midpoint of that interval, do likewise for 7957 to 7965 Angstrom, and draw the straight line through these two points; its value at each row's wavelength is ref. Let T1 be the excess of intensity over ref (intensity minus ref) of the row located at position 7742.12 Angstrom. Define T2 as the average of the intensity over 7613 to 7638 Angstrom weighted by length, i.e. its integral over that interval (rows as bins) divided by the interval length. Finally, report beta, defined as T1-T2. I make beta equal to -10.4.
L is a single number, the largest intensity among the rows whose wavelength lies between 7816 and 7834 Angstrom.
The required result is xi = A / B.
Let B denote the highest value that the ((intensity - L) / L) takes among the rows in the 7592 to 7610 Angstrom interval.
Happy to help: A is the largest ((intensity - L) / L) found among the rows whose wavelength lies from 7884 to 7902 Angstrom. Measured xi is 0.7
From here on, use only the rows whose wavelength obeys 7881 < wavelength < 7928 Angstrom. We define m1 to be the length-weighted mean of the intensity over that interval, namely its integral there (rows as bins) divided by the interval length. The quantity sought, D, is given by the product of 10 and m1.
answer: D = 102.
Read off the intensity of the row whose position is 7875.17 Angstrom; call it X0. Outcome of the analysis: 10.19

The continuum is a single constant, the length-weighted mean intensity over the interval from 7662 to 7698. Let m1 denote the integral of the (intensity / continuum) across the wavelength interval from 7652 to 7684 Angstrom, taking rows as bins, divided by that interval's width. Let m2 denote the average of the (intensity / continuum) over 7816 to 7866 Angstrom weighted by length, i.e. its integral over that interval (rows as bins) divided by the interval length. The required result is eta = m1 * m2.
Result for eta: 1.02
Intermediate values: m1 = 0.99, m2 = 1.02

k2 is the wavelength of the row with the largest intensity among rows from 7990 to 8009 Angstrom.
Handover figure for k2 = 7992.08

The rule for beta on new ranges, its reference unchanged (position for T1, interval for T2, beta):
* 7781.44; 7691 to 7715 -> -10.0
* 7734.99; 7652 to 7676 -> -9.9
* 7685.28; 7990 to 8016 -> -10.0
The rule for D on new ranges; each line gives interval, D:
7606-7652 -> 101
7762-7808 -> 99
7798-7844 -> 100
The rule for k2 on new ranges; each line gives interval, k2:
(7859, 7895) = 7878.80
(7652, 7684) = 7674.67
